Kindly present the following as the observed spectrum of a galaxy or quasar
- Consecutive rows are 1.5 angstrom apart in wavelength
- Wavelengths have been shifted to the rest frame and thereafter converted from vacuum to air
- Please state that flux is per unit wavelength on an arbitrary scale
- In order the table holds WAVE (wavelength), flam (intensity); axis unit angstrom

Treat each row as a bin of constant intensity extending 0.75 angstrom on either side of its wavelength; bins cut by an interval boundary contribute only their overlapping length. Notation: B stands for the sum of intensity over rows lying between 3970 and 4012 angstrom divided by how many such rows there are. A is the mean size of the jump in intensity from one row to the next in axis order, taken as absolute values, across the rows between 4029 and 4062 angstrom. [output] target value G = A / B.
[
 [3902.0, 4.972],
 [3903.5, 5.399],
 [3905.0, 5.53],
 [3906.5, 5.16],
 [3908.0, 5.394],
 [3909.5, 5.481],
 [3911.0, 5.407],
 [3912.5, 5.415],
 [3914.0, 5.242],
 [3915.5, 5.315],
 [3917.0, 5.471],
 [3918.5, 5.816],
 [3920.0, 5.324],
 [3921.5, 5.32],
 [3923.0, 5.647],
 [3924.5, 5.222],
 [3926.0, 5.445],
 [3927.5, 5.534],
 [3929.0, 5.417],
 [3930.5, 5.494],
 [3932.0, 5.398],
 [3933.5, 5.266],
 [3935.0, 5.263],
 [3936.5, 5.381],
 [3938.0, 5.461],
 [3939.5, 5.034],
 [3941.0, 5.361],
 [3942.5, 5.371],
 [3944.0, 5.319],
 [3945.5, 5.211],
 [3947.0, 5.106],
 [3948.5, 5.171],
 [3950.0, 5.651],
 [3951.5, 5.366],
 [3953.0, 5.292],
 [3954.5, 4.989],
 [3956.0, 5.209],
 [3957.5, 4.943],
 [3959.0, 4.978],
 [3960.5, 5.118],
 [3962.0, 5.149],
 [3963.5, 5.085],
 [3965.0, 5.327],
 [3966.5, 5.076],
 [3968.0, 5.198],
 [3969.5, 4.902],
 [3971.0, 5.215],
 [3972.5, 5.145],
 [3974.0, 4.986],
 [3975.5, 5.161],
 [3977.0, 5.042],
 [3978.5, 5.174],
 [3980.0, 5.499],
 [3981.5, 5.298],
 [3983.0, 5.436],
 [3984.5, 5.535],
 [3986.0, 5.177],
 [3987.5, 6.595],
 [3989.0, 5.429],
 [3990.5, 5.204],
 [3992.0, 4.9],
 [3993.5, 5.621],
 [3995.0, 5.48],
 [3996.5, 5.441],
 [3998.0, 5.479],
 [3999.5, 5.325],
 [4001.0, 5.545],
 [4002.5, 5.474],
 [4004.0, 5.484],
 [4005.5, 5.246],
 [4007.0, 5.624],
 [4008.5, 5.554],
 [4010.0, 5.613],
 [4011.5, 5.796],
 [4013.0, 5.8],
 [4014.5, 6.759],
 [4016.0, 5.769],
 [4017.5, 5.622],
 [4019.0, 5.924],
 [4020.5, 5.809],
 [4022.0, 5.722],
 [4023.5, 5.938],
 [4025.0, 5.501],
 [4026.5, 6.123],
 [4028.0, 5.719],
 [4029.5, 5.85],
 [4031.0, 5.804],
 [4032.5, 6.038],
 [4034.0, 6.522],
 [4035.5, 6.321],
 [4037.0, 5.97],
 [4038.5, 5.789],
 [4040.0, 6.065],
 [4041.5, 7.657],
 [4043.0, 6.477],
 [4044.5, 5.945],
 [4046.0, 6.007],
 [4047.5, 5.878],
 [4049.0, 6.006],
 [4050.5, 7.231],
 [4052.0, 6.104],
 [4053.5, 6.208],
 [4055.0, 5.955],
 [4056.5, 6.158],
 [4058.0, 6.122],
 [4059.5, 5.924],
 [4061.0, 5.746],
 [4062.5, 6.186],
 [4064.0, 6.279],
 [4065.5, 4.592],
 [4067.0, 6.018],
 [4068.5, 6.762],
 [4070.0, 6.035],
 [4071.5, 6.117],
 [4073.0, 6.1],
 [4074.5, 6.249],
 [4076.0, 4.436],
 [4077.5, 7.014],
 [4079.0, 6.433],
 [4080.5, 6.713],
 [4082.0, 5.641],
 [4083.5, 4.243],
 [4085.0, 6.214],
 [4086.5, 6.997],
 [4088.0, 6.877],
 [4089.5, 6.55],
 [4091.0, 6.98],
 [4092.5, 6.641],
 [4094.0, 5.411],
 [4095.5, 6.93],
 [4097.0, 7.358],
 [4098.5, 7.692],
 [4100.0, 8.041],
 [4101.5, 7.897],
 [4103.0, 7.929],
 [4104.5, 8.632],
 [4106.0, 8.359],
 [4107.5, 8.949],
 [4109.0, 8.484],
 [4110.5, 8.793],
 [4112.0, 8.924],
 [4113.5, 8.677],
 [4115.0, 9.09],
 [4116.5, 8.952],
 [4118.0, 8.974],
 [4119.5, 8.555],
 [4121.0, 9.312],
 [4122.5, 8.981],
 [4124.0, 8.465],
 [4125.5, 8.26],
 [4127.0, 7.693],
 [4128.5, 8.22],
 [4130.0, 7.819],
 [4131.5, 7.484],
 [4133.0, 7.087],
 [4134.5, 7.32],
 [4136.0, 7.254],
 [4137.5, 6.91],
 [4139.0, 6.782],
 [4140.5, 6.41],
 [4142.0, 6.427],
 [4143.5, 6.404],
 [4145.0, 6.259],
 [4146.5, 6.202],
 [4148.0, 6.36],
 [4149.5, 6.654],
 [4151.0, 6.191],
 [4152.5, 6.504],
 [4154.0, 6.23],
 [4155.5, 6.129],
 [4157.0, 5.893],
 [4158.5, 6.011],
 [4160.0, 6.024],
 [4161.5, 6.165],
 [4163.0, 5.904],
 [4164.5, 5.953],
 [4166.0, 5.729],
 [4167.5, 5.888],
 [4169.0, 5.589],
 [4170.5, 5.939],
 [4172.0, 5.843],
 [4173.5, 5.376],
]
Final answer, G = 0.077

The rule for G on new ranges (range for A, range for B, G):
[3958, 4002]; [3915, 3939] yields 0.050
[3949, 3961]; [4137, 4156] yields 0.029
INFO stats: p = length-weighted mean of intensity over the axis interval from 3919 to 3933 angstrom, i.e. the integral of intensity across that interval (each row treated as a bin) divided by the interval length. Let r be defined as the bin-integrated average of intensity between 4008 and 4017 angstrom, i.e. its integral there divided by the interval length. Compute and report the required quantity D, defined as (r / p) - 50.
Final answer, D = -48.9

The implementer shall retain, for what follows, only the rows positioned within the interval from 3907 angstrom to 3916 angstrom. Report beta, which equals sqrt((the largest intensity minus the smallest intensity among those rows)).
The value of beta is 0.49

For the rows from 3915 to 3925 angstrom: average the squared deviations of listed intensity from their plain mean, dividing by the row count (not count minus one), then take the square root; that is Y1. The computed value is 0.20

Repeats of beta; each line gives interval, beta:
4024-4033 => 0.79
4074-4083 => 1.61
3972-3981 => 0.72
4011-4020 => 1.07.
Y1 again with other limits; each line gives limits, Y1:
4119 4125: 0.34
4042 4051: 0.48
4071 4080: 0.79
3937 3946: 0.14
